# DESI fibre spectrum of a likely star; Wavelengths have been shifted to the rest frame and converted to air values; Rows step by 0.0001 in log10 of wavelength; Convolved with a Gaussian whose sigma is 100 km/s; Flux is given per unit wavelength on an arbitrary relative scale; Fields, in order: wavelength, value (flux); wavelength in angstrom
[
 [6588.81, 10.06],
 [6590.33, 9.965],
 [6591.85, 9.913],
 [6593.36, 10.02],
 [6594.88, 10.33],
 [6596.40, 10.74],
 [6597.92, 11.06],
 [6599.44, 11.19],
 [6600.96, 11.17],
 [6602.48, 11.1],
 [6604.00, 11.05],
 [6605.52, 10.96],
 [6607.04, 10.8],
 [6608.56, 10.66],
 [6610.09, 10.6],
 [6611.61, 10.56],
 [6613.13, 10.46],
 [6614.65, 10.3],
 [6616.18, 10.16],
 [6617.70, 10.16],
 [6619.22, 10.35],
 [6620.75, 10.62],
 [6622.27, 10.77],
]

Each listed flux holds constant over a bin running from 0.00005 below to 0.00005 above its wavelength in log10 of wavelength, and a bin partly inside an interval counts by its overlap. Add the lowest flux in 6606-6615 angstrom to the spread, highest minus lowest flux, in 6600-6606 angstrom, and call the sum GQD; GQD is 10.5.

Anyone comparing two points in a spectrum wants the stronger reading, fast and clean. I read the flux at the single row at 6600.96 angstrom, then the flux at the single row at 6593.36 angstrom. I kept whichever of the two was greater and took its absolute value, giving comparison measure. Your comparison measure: 11.2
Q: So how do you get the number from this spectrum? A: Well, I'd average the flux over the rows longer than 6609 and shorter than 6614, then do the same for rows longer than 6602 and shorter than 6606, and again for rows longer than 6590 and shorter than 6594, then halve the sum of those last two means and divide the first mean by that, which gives 1.00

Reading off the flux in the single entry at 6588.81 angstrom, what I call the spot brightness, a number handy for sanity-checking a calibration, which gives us 10.06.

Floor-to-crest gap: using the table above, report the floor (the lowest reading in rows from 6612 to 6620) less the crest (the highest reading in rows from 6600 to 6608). -1.01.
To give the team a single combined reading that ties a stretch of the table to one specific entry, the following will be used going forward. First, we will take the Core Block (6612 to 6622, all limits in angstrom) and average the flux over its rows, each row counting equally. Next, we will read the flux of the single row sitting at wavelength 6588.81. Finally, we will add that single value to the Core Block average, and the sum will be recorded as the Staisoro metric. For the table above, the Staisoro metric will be 20.4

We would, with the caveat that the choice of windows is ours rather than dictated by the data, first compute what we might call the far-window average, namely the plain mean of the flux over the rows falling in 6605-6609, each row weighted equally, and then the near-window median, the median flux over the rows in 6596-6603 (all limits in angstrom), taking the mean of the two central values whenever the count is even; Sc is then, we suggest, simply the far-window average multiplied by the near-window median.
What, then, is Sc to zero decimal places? 120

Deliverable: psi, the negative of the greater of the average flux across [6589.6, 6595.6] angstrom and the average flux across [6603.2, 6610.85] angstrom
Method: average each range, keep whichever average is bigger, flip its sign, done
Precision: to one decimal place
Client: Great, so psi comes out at -10.8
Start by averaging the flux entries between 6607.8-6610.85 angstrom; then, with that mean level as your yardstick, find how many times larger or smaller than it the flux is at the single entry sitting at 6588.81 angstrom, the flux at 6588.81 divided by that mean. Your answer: 0.95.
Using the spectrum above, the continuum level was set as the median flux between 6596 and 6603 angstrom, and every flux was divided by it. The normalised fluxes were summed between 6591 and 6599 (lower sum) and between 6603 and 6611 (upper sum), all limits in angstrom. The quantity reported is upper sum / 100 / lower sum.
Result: 0.0104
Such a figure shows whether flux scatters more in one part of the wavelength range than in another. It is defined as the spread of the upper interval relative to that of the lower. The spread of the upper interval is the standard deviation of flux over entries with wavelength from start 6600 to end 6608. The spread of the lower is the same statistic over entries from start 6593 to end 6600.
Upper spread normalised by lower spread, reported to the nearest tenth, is 0.3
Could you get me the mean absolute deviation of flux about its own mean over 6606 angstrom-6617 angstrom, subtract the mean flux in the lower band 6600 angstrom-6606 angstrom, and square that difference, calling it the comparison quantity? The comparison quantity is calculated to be 119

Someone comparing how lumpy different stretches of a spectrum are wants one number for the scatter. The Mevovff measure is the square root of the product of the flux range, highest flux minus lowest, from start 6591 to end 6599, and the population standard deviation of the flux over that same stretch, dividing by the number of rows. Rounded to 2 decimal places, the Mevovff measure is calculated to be 0.70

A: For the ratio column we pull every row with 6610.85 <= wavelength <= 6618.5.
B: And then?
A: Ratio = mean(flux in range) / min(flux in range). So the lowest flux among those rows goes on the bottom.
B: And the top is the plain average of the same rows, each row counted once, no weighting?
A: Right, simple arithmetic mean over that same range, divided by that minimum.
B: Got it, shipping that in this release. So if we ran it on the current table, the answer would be 1.02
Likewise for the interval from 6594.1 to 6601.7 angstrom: 1.05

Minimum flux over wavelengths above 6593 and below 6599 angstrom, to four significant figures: 10.02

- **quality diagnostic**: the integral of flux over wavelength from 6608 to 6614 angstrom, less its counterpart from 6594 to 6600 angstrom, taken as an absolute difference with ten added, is 11.4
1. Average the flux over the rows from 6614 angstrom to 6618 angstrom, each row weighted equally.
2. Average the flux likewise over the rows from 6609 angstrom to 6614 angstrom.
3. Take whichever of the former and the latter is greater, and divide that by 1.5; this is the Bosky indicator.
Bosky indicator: 7.0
